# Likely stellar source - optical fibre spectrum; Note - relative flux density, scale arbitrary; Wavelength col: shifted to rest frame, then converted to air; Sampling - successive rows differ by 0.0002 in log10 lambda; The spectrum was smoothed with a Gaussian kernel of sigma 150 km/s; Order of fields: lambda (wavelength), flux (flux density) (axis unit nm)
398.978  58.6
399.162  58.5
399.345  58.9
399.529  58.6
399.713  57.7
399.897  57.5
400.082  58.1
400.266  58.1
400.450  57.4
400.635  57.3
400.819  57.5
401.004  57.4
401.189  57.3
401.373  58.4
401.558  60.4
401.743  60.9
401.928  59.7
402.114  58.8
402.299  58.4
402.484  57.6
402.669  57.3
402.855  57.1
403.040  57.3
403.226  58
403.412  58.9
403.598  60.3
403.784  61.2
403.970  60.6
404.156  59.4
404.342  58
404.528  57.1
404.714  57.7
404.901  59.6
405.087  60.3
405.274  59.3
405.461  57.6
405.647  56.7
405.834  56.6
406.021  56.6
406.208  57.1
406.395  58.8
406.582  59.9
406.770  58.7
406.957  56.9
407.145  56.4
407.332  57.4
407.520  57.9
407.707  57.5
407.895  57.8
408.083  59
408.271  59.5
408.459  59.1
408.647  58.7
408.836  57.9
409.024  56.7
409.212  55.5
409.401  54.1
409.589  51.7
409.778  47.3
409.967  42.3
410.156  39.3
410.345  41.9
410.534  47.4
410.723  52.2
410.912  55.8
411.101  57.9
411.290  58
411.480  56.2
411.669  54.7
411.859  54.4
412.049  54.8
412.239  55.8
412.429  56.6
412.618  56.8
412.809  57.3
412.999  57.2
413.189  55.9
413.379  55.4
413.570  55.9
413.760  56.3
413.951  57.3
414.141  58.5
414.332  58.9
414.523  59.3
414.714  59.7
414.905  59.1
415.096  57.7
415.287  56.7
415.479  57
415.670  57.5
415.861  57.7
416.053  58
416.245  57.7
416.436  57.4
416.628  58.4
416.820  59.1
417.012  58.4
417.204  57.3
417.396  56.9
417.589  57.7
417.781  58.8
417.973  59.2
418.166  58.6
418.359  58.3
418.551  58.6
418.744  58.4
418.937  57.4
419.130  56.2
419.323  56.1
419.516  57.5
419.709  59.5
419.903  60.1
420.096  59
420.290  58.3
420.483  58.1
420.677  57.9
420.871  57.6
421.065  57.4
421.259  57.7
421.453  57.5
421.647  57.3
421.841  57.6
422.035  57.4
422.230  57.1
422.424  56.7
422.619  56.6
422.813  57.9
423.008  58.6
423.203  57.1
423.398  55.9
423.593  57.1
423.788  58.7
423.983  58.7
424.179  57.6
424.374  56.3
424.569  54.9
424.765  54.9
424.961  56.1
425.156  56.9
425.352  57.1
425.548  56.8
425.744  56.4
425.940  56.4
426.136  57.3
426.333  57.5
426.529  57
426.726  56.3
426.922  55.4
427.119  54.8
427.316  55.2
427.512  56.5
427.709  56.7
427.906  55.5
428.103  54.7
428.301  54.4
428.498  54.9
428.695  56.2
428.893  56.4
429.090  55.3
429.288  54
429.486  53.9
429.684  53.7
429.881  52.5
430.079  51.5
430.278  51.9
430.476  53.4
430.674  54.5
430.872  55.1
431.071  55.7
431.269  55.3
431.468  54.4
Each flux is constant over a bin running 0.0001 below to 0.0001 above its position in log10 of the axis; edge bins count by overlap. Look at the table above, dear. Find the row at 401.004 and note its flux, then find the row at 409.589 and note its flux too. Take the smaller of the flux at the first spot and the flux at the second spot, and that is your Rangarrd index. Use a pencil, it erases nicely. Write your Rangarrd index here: 51.7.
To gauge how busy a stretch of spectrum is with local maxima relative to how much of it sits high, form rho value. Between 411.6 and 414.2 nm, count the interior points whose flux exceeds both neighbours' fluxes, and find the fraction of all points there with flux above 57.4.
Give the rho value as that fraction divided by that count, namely 0.1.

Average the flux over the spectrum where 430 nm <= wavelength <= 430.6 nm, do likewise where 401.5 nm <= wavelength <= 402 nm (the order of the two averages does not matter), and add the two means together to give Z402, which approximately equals 113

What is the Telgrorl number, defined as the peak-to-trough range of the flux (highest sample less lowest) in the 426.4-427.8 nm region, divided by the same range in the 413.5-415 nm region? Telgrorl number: 0.58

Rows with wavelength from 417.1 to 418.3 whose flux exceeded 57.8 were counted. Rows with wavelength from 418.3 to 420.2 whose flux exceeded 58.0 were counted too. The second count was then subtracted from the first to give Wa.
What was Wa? -3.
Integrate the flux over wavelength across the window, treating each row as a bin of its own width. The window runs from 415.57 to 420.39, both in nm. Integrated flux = 280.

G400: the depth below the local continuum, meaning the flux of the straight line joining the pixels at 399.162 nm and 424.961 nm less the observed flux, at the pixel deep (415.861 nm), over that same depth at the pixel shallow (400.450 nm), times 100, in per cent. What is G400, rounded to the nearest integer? -77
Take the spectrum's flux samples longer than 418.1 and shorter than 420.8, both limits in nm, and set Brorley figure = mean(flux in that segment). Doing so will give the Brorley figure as 58.1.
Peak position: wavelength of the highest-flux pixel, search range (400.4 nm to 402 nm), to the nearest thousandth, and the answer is 401.743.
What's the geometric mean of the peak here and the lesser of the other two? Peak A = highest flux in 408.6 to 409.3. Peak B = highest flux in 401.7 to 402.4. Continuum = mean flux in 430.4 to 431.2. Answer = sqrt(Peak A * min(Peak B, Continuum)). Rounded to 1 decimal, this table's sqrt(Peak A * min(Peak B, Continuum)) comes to 56.7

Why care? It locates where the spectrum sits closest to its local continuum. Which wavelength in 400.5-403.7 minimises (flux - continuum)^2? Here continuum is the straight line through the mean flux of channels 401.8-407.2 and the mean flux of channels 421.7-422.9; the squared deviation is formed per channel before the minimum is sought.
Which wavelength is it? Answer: 402.299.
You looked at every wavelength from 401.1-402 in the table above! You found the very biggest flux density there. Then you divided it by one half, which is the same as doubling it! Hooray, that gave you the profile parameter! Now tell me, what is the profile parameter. 122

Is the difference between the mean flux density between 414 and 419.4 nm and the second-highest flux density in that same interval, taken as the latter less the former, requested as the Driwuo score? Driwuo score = 1.3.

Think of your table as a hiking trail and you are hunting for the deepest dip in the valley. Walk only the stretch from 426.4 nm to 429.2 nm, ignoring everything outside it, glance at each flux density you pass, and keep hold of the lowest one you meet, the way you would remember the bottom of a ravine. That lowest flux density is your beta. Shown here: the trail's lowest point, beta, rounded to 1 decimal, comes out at 54.4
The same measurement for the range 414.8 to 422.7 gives 56.1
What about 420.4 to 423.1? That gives 56.6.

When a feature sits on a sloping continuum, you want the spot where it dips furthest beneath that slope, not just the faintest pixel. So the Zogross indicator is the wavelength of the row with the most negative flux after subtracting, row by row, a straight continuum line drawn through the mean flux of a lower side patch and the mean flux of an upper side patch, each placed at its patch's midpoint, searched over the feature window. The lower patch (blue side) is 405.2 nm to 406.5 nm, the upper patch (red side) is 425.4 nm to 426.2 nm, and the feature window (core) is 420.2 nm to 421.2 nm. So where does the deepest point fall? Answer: 421.065 nm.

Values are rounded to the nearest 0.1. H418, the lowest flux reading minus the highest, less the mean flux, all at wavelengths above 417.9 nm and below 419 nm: -60.2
